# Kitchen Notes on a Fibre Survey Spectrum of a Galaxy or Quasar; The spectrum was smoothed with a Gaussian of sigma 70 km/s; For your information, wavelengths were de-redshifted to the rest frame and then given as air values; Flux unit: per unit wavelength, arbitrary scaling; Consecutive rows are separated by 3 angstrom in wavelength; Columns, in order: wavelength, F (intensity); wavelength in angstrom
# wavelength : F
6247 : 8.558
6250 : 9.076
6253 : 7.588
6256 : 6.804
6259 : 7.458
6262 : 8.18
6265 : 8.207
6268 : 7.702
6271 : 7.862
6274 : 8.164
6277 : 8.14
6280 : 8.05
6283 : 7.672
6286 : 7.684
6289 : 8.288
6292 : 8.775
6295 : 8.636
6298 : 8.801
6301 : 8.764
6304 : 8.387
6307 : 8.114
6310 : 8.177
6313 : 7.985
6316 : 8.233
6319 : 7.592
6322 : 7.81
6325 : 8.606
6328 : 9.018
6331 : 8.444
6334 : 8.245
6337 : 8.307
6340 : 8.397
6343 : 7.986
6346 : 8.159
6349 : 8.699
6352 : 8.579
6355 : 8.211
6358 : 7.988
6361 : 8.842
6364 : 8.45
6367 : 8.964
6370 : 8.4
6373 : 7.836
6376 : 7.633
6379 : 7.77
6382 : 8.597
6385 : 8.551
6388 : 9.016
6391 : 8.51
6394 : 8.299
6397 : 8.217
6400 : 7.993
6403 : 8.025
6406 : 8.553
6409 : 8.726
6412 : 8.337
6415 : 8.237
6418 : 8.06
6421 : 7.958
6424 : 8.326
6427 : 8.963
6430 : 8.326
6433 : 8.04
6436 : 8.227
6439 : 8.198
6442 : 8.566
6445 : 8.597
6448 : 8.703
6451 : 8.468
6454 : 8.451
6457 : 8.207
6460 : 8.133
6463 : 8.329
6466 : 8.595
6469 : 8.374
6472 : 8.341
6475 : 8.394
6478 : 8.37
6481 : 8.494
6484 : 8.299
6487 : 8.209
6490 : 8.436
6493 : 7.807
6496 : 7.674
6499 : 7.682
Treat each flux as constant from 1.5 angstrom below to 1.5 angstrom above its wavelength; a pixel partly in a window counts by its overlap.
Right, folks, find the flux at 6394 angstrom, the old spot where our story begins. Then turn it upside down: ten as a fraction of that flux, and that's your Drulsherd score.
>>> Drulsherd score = 1.20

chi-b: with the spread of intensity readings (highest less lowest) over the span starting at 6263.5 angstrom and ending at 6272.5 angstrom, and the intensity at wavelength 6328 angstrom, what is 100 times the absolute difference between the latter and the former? 851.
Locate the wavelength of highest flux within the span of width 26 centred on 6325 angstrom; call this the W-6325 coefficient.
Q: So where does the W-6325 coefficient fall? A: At 6328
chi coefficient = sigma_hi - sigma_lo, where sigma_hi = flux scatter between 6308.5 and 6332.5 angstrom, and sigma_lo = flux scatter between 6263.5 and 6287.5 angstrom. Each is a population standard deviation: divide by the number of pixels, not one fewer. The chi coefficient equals 0.21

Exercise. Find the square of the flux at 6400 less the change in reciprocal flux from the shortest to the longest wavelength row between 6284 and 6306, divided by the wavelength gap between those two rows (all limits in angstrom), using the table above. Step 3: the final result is 63.9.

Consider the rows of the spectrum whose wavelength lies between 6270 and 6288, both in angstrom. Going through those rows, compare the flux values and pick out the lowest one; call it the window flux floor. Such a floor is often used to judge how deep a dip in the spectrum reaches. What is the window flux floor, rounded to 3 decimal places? 7.672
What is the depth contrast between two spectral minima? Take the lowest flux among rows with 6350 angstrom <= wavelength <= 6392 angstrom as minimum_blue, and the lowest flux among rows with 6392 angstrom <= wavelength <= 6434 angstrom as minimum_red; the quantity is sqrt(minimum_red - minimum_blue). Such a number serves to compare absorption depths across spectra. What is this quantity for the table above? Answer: 0.57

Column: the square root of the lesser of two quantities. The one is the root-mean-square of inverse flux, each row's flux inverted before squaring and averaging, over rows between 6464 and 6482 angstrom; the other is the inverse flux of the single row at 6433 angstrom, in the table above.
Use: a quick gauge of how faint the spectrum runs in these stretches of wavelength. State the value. 0.3445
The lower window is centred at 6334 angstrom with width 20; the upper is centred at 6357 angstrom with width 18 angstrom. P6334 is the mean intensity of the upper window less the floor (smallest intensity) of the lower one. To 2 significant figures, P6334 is 0.48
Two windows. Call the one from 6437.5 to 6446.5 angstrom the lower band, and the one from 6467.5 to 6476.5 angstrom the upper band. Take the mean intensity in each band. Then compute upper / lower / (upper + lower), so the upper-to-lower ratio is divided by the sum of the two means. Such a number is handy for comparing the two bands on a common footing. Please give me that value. 0.059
